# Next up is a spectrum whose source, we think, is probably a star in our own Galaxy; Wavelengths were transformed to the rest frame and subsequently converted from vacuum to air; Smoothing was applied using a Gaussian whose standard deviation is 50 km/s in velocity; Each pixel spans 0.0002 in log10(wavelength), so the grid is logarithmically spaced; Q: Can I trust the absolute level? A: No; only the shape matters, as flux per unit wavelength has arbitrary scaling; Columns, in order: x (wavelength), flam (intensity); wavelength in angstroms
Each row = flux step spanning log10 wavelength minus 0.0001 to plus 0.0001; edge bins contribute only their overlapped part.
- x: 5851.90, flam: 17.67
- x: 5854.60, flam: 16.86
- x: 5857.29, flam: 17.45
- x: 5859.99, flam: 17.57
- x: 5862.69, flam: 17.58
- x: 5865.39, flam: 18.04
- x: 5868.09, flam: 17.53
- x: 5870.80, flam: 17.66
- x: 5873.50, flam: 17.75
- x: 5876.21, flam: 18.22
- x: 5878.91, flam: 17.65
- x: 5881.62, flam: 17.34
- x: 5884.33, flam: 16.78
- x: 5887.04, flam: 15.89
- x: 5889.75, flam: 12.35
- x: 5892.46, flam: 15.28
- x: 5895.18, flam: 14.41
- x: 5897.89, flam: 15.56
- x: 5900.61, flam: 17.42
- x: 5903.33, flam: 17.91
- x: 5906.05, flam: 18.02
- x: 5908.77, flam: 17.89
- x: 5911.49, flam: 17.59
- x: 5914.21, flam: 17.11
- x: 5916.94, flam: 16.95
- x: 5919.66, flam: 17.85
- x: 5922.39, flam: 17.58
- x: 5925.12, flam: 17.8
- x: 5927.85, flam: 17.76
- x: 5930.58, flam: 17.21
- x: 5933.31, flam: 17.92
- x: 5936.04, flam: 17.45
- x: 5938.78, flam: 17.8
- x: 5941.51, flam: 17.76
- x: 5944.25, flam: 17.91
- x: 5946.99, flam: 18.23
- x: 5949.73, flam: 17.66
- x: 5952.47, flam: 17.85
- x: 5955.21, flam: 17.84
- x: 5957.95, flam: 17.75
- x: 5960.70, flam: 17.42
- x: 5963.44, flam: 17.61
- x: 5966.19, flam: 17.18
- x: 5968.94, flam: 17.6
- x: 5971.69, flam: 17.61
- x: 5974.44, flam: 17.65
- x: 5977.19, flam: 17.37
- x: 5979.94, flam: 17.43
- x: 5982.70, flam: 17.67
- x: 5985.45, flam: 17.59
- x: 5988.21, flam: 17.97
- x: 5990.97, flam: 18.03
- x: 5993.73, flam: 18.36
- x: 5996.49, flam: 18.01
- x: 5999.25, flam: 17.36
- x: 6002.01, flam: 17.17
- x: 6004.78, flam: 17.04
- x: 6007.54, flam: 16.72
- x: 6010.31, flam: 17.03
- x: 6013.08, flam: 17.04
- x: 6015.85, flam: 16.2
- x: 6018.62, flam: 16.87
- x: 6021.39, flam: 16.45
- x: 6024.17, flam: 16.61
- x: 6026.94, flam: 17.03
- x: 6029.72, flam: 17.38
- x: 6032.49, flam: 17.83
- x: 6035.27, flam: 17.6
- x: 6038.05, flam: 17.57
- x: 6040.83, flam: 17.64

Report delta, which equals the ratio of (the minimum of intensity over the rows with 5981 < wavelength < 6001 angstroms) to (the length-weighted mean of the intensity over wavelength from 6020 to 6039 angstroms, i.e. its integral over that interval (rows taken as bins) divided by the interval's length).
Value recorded 1.01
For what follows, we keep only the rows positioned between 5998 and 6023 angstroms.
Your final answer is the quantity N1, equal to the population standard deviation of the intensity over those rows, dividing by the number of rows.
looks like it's 0.343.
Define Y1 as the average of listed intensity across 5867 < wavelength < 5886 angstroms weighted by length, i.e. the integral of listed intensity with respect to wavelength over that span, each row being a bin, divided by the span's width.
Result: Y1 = 17.5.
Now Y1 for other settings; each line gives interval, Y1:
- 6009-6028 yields 16.7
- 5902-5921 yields 17.6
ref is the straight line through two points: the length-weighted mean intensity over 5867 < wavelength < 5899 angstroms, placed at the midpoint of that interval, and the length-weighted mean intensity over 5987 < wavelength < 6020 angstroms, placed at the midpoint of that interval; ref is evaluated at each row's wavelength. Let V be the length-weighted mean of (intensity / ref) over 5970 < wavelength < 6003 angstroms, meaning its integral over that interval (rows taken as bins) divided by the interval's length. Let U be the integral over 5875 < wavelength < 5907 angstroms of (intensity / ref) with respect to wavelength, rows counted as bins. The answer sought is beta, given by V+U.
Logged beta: 32.9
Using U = 31.9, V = 1.03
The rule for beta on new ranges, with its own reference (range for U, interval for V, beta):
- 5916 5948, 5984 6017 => 34.8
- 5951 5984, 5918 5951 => 35.1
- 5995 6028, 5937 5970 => 33.3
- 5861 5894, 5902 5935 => 35.1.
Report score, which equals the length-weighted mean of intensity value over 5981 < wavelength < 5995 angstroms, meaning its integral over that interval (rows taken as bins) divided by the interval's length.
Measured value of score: 17.9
